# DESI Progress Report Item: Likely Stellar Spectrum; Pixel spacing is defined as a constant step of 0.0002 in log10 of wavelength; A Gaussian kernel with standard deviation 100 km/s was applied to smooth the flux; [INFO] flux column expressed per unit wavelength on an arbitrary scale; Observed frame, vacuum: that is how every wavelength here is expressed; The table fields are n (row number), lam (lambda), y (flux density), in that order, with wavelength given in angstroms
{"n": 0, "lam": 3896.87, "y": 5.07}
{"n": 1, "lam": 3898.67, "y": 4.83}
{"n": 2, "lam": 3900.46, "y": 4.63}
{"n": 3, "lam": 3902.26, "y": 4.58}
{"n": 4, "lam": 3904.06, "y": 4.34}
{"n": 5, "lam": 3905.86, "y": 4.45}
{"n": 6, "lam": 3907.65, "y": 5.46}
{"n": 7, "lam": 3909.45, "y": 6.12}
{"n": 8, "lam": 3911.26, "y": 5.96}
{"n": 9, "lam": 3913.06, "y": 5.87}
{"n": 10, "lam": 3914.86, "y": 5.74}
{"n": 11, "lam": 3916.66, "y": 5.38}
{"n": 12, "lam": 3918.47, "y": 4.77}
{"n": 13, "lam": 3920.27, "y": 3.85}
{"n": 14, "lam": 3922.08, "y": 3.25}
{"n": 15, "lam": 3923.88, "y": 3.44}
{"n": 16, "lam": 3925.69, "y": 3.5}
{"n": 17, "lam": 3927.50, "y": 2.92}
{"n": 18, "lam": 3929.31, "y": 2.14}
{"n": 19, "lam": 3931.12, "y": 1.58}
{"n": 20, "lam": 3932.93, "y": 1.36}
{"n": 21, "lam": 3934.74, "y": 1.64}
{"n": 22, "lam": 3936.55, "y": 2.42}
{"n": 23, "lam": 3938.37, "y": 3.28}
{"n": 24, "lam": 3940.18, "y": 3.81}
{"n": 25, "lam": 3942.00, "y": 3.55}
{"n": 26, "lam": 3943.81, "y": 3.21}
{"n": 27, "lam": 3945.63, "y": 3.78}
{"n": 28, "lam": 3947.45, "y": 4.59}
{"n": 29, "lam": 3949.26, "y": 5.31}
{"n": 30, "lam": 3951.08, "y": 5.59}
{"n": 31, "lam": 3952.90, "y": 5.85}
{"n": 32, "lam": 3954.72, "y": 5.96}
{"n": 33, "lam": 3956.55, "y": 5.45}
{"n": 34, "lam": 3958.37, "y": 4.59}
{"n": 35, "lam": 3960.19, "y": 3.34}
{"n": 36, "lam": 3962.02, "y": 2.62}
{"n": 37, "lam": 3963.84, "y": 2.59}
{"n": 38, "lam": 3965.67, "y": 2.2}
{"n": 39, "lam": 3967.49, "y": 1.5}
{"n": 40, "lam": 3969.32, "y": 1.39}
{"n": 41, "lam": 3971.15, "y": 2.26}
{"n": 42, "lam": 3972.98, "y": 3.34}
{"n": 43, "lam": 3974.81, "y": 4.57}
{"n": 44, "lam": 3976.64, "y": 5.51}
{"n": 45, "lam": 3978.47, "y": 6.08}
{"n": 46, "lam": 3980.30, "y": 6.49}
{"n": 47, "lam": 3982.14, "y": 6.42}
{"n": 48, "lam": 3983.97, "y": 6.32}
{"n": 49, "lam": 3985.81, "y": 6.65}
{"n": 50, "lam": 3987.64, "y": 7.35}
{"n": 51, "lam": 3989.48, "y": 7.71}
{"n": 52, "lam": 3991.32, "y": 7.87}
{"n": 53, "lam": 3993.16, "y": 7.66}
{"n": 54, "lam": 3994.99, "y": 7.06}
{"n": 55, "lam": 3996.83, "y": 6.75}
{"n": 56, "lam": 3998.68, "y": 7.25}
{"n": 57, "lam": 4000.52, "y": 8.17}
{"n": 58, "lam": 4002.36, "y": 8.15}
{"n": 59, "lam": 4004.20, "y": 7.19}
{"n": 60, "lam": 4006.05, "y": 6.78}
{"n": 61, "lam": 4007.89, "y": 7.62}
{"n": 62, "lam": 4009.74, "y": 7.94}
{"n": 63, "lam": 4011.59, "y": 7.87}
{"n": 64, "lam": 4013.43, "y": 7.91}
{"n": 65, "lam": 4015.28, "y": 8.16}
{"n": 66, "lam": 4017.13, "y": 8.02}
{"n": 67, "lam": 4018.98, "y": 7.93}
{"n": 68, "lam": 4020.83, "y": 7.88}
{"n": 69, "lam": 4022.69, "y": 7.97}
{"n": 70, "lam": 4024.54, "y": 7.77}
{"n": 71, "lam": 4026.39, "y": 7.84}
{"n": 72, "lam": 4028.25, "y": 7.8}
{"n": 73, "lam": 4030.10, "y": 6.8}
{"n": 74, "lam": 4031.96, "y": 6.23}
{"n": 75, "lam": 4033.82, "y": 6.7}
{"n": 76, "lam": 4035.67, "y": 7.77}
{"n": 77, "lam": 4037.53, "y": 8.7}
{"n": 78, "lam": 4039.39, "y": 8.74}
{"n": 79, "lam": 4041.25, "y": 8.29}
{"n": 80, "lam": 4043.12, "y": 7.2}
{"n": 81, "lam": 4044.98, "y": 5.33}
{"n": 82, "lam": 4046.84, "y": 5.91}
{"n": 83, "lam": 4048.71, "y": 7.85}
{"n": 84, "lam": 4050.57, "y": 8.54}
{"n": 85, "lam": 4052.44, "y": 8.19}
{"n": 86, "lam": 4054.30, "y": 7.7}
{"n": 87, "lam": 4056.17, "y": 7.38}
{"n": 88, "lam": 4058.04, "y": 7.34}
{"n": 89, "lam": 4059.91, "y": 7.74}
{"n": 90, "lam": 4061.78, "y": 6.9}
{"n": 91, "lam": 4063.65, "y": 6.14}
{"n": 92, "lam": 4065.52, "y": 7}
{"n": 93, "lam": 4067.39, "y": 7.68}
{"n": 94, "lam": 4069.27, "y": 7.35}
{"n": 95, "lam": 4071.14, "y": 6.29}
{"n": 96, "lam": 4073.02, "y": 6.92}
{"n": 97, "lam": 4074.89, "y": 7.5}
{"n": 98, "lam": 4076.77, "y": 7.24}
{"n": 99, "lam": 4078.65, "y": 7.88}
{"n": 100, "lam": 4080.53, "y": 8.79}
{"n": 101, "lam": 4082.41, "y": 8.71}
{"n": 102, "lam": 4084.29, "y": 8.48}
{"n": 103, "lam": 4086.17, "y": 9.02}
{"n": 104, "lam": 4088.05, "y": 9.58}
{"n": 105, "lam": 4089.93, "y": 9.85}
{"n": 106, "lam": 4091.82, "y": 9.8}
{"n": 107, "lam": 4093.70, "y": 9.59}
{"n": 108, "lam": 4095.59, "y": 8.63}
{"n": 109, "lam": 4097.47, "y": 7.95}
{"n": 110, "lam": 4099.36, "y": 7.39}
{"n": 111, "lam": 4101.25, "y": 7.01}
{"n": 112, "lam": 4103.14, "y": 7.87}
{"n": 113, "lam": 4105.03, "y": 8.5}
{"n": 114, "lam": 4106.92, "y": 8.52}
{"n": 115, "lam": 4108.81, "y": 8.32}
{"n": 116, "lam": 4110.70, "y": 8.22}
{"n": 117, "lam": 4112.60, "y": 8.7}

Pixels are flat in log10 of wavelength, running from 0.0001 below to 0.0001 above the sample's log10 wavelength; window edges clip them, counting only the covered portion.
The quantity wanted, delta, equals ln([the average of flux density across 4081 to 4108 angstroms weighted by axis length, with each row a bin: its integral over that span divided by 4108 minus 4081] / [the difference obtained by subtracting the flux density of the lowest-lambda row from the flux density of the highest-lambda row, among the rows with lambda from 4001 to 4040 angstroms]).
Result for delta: 2.7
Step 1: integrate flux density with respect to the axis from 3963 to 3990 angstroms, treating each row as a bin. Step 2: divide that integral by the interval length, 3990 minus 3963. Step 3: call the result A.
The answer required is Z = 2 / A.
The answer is 0.43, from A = 4.7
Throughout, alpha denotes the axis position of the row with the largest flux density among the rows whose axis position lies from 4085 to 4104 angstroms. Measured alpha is 4089.93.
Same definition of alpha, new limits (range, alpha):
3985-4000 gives 3991.32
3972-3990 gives 3989.48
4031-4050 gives 4039.39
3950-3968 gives 3954.72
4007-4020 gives 4015.28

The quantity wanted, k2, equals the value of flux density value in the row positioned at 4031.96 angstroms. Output 6.23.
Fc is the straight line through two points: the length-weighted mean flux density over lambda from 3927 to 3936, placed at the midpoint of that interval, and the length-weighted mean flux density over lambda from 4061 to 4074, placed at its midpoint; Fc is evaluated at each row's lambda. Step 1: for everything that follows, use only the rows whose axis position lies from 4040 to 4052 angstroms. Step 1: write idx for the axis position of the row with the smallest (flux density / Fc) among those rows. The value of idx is 4044.98 angstroms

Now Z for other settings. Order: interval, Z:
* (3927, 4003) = 0.43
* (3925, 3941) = 0.80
